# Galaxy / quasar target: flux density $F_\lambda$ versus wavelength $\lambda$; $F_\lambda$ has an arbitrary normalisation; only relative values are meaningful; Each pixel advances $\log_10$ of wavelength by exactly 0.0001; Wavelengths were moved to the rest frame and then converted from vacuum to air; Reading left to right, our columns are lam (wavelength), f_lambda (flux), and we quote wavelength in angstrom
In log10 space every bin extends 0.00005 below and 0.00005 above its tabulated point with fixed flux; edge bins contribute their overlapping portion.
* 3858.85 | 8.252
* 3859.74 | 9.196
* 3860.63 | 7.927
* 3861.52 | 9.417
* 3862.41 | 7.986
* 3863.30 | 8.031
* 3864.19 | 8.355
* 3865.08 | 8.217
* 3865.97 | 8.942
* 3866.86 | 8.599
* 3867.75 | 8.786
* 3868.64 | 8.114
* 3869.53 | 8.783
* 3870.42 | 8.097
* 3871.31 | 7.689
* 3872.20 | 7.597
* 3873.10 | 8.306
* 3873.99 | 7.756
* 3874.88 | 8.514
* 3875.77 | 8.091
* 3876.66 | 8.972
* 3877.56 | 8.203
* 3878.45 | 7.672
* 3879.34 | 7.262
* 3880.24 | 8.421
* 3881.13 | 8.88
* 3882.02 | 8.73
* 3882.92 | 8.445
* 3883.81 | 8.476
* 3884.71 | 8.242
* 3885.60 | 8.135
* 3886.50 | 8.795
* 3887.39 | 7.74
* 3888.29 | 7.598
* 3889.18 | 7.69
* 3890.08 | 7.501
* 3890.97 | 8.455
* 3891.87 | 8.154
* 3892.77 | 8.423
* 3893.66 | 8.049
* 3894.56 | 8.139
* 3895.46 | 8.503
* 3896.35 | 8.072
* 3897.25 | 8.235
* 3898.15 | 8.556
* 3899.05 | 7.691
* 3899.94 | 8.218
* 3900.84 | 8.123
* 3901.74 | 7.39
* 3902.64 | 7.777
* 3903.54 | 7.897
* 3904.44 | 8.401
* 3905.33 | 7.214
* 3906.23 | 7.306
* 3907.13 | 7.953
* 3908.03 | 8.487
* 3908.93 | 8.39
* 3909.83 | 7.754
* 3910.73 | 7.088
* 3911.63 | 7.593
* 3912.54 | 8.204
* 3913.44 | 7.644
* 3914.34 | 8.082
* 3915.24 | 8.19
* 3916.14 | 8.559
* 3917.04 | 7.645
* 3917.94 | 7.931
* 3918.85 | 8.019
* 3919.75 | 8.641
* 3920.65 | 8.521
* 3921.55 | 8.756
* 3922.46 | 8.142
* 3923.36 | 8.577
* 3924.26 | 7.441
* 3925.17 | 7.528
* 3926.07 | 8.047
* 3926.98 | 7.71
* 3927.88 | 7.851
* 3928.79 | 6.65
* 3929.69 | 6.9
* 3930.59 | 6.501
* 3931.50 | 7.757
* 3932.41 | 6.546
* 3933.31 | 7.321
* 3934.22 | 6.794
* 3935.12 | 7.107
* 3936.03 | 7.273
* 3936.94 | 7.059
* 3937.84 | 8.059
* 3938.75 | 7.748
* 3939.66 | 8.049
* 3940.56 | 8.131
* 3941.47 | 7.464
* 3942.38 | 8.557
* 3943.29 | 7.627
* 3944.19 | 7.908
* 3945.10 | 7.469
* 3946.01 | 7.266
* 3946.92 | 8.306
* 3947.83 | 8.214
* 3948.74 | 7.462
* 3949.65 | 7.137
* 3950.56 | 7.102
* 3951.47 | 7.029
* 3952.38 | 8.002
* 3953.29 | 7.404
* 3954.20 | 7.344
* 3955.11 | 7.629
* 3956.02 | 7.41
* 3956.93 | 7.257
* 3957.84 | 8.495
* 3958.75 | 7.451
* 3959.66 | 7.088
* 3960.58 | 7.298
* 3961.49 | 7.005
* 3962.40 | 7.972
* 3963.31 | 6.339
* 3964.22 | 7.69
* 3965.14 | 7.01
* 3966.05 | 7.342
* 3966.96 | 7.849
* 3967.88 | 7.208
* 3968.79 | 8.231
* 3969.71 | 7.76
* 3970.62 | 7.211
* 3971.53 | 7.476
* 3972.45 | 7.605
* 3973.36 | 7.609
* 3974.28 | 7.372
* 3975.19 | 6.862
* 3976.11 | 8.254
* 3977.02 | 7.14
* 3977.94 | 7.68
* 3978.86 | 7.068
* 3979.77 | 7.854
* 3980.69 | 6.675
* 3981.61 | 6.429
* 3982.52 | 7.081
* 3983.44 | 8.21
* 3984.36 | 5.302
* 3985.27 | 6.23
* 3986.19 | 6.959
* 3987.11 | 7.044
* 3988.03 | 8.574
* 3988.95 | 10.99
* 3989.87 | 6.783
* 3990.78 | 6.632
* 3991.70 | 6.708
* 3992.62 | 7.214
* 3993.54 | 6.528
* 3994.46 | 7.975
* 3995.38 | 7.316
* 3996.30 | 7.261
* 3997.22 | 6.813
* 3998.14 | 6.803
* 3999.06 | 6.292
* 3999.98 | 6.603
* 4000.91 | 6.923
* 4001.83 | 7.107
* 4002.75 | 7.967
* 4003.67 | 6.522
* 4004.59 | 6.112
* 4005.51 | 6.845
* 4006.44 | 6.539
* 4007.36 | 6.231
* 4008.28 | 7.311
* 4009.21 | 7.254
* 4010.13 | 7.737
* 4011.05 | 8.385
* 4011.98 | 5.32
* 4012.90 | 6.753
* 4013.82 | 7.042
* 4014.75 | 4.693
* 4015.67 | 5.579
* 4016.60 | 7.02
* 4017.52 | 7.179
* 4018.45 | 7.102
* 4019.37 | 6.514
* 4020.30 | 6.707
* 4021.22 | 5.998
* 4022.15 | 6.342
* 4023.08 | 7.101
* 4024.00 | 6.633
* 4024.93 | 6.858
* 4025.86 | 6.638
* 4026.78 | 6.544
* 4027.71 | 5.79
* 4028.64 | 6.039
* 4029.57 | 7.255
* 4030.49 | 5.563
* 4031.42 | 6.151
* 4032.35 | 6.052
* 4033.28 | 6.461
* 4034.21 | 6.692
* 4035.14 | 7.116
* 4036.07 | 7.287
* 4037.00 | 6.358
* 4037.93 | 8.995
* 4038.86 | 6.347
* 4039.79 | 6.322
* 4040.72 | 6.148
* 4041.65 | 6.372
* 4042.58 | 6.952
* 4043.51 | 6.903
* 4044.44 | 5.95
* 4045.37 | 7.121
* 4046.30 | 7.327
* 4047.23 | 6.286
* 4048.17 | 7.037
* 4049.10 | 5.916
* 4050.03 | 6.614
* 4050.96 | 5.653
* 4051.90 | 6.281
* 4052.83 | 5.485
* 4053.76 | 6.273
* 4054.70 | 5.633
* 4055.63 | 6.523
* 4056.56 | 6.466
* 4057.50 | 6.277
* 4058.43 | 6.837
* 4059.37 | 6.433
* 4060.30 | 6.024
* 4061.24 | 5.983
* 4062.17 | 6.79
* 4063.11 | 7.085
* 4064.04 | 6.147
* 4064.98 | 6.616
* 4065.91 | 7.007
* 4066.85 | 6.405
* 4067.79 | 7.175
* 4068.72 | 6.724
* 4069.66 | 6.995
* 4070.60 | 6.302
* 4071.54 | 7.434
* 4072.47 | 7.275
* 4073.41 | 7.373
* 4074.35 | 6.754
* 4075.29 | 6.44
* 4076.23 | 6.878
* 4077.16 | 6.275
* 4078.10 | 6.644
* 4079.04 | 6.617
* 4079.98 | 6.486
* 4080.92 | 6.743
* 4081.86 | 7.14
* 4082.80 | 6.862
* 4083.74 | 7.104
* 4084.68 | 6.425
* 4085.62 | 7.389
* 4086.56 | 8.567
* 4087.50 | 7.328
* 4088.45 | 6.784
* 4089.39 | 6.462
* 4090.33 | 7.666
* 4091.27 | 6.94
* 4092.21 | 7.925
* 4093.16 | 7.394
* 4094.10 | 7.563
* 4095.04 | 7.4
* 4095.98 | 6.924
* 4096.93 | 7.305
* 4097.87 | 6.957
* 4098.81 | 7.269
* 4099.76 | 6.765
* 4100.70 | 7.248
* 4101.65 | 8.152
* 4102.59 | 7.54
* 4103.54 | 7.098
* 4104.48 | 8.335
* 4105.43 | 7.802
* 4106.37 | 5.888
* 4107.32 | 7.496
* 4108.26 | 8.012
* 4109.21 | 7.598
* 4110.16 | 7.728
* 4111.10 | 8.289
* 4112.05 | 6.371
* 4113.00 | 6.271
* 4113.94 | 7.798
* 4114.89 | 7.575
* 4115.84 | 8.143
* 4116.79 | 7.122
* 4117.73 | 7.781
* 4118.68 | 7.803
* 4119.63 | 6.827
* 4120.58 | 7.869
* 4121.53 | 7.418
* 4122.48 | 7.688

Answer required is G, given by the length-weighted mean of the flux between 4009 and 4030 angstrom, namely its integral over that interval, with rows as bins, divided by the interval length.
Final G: 6.6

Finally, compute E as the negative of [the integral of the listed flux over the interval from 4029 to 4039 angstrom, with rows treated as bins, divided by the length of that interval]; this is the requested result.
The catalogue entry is -6.8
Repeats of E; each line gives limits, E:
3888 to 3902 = -8.1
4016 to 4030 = -6.6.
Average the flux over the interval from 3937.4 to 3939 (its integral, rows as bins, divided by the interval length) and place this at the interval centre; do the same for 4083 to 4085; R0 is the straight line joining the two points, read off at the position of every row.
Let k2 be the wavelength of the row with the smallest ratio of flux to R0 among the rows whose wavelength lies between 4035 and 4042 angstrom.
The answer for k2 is 4040.72 angstrom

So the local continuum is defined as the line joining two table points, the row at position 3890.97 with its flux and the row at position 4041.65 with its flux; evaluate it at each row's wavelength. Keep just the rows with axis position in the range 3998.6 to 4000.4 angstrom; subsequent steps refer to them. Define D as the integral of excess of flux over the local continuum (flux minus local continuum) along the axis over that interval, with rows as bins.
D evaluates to -0.9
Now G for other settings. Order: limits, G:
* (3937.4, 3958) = 7.7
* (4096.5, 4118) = 7.4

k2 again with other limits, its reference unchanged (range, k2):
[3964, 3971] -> 3965.14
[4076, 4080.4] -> 4077.16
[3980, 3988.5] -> 3984.36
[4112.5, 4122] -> 4113.00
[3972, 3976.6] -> 3975.19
